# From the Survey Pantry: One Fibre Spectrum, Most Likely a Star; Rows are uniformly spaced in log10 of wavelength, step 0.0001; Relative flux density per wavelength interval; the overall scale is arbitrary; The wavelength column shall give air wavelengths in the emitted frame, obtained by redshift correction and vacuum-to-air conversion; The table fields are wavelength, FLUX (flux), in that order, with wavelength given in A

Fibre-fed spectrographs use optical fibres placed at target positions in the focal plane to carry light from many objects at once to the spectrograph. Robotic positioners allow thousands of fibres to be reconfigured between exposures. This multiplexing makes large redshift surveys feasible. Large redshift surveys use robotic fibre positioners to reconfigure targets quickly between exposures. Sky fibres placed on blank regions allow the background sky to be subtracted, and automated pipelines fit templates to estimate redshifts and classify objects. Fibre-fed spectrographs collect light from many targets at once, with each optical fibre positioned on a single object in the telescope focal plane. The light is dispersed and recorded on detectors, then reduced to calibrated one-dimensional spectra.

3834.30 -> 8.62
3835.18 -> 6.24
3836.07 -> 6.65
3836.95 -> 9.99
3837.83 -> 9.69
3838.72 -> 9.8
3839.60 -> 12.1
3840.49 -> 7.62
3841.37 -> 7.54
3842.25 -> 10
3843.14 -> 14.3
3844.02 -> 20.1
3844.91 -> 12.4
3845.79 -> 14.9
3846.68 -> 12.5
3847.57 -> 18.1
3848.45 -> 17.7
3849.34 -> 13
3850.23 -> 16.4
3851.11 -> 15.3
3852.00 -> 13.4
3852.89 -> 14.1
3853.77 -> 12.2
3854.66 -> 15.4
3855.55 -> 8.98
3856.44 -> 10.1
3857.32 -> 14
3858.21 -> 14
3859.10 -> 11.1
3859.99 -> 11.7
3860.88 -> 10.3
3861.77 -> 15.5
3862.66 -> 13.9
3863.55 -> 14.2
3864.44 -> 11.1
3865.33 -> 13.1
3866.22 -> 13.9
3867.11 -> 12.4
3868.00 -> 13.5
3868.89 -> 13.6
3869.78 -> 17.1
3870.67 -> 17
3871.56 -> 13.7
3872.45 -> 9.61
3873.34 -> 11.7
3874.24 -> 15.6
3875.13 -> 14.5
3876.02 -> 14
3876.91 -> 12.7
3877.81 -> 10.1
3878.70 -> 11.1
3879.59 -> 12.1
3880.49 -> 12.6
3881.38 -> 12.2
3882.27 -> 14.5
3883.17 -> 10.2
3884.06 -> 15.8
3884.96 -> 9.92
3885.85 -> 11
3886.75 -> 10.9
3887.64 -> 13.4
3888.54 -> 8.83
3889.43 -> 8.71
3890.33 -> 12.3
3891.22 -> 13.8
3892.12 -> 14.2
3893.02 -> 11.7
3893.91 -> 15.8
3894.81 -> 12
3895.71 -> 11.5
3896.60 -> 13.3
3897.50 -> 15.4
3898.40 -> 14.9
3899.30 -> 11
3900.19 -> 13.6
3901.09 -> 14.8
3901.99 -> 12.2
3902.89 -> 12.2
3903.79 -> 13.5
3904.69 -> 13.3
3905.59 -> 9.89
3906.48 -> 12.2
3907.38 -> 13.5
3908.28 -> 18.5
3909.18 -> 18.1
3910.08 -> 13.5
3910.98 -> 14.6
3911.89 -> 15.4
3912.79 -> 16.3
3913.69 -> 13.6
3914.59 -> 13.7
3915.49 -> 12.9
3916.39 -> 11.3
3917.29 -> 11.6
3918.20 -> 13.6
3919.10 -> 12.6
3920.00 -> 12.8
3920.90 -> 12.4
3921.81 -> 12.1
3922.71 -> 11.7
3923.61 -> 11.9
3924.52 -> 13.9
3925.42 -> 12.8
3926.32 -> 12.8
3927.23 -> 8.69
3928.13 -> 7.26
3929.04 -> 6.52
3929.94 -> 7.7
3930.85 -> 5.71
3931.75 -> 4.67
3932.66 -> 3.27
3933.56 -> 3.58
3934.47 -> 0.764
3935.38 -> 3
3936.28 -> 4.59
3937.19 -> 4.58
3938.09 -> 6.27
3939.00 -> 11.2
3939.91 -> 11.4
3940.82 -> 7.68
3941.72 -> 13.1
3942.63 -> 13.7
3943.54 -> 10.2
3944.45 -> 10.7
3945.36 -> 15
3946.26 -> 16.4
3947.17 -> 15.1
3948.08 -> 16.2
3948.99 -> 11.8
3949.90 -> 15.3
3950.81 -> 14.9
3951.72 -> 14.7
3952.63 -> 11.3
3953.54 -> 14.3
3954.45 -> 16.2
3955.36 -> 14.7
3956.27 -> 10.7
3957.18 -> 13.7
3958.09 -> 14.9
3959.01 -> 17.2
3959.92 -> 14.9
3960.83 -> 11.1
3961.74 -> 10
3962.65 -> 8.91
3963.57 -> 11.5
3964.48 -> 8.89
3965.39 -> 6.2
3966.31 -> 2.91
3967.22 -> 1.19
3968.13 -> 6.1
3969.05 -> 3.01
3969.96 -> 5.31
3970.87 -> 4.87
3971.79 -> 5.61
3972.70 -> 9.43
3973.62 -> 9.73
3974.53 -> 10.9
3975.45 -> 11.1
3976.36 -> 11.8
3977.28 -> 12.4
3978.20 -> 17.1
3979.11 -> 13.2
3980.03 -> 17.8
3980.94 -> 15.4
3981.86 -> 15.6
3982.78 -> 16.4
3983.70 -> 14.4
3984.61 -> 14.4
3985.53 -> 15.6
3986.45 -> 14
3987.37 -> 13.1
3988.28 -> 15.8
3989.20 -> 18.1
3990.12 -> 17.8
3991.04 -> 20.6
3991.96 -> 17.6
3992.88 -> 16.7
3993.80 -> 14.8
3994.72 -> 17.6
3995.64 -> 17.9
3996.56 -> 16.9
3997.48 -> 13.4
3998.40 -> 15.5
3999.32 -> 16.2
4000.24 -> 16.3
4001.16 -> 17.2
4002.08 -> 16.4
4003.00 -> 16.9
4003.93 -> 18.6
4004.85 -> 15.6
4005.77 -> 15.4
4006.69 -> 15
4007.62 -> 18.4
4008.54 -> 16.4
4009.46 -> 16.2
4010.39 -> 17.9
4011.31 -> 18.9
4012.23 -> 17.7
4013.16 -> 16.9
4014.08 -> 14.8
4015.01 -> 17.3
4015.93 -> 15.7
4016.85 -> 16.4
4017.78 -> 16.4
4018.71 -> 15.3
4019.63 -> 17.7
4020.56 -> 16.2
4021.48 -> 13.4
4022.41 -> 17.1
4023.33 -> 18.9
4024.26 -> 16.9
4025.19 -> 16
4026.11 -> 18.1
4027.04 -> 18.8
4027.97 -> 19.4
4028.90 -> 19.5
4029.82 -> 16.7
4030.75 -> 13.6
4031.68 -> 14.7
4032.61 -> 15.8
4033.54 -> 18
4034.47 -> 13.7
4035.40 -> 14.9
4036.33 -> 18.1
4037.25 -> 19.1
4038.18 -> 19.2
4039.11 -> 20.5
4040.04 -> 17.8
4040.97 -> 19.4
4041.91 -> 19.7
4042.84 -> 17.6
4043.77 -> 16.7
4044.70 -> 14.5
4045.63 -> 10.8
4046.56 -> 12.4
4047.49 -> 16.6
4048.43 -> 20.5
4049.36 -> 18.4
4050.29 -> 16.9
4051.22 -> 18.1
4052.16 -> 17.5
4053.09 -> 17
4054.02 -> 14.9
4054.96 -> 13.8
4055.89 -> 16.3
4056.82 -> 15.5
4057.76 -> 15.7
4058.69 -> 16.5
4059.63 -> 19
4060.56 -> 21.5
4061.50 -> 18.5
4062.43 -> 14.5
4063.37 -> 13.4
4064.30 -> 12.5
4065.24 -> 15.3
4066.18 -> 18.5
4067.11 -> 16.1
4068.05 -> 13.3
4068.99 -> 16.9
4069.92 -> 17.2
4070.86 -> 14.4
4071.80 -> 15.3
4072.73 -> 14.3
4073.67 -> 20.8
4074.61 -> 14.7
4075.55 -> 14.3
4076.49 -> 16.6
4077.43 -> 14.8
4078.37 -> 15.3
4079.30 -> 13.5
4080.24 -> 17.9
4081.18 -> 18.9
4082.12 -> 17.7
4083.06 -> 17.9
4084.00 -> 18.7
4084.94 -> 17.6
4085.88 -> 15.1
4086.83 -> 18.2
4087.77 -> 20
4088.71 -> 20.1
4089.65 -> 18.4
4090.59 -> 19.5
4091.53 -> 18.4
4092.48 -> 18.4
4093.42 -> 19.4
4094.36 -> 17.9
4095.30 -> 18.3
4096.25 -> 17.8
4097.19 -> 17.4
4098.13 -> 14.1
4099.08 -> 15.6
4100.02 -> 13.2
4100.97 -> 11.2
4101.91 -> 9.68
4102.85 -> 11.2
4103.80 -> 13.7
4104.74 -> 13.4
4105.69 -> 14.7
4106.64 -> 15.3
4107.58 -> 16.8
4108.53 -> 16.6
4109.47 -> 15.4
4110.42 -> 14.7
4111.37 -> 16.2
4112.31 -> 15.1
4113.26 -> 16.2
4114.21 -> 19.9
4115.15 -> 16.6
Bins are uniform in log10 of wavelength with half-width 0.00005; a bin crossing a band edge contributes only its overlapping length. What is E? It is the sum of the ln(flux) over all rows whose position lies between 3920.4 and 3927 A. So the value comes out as 17.7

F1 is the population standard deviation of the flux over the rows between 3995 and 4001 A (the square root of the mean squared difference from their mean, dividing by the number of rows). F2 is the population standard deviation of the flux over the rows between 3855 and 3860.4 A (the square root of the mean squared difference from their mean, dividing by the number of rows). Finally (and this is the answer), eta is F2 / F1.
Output 1.3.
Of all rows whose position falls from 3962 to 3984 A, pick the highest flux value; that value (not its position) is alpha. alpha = 17.8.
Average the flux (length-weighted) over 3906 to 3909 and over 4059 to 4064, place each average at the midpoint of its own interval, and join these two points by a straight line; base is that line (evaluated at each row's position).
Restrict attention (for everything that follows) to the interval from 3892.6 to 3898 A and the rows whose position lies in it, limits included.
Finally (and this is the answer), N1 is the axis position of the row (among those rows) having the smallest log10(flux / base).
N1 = 3895.71 A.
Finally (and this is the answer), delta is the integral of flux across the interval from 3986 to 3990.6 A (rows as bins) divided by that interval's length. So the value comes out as 16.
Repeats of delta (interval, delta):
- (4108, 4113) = 16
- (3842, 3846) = 15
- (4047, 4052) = 18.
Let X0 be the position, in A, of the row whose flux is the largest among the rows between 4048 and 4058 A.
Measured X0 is 4048.43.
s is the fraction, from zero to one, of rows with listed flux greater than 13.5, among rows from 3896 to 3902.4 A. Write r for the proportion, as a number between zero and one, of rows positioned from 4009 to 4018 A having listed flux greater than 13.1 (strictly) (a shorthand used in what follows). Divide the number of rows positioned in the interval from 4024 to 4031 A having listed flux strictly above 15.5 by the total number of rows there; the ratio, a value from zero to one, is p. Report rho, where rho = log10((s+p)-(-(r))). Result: 0.39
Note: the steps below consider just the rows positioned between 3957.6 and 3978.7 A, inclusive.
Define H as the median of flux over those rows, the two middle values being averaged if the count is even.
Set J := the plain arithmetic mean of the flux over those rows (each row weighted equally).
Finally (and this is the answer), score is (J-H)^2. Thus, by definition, 0.14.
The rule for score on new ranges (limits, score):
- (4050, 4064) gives 0.01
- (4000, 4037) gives 0.02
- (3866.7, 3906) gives 0.02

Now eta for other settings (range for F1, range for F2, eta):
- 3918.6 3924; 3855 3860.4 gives 4.8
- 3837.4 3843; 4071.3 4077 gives 1.5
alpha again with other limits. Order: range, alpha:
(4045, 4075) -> 21.5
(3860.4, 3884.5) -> 17.1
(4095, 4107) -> 18.3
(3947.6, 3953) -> 16.2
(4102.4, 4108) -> 16.8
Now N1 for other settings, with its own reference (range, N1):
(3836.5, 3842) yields 3841.37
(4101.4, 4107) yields 4101.91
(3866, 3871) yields 3867.11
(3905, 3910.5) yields 3905.59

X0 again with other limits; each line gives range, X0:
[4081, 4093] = 4088.71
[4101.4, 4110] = 4107.58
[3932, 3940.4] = 3939.91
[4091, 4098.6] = 4093.42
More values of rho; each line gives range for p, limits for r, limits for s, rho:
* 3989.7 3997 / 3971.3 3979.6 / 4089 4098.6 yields 0.32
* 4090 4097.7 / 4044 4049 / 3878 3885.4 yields 0.27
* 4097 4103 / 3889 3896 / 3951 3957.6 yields 0.14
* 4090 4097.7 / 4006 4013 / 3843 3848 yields 0.43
